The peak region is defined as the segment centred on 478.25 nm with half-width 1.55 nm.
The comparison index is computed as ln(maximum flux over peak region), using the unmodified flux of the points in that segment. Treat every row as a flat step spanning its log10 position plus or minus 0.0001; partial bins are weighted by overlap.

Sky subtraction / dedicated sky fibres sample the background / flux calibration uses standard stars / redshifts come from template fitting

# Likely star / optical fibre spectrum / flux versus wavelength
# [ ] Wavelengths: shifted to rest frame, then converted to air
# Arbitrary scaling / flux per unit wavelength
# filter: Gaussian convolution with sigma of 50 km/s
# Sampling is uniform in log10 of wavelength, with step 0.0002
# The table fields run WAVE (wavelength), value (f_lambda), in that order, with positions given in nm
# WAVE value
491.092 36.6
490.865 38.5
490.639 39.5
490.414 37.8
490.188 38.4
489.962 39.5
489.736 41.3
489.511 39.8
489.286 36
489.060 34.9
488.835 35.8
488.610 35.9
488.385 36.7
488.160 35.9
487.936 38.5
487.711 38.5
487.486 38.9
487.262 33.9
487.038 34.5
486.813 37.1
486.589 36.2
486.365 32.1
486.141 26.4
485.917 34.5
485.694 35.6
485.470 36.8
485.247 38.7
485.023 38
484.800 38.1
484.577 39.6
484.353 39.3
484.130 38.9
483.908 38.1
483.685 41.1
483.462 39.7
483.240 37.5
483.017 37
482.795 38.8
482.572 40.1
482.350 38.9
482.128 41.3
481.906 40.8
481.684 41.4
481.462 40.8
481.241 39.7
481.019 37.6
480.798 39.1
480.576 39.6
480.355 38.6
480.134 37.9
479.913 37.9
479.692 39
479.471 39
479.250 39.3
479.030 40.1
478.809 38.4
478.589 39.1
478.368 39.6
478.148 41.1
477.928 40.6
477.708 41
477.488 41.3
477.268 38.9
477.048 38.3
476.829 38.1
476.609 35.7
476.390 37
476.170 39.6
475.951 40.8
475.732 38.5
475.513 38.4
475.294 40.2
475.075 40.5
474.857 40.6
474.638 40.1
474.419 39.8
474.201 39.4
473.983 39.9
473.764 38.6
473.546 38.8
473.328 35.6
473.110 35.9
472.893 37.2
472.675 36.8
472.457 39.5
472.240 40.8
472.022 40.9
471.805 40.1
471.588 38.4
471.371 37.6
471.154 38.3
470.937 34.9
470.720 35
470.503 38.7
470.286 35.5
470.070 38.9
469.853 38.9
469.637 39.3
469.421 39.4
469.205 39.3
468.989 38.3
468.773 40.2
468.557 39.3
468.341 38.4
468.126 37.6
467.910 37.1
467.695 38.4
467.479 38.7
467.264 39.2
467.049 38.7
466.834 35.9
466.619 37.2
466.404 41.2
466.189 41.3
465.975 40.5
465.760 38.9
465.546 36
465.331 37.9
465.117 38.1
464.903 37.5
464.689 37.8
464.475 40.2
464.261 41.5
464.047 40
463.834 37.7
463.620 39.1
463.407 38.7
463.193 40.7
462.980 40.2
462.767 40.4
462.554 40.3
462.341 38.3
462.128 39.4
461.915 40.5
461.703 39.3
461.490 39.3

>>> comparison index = 3.72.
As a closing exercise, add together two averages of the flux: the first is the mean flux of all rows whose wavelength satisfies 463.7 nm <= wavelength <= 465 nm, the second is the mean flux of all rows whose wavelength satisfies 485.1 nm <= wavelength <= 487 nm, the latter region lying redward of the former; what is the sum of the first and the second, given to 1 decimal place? 73.8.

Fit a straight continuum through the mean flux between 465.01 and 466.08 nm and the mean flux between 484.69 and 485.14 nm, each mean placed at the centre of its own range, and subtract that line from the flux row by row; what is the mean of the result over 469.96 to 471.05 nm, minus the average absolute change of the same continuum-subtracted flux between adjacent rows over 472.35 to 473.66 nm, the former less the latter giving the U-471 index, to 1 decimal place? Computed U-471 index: -3.2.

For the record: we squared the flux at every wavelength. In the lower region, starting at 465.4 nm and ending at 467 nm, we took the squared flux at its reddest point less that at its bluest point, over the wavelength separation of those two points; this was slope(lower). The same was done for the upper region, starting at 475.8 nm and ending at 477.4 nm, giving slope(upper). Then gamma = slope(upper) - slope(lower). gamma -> -109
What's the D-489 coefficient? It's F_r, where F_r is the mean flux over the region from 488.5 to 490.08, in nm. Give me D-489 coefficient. 37.6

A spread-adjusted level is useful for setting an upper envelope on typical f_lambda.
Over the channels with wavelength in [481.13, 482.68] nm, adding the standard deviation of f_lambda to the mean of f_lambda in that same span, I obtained 41.3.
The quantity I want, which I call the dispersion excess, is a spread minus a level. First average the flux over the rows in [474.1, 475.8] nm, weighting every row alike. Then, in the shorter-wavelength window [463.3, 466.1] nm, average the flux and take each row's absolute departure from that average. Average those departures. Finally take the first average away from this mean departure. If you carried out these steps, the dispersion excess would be -38.5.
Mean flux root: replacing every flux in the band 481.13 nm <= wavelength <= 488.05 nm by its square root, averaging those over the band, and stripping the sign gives 6.14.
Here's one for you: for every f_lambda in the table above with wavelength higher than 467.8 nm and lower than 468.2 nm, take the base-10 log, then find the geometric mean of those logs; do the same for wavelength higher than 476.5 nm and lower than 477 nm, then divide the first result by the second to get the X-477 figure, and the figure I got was 1.004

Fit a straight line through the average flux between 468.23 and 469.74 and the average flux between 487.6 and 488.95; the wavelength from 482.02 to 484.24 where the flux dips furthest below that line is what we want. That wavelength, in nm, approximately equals 483.017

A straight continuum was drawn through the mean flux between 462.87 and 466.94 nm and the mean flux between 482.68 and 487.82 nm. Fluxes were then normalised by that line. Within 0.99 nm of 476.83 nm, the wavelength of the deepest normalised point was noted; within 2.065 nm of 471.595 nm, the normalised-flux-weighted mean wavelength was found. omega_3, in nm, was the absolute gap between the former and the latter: 5.02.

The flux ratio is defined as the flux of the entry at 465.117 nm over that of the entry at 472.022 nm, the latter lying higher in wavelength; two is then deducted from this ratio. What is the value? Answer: -1.07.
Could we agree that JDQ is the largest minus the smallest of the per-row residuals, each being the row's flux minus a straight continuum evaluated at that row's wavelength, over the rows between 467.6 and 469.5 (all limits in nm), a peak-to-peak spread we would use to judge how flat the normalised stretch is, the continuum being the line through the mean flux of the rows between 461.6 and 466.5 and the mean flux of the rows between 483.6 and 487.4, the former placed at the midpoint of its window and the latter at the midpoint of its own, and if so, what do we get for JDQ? 3.2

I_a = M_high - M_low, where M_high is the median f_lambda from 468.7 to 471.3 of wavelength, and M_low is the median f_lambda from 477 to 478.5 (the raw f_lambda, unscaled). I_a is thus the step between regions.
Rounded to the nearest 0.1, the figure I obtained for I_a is -1.8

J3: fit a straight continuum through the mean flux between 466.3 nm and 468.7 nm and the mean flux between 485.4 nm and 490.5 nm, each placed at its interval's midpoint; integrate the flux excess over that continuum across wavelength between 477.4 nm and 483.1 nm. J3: 14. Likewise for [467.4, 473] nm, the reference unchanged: 2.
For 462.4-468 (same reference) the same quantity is 2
